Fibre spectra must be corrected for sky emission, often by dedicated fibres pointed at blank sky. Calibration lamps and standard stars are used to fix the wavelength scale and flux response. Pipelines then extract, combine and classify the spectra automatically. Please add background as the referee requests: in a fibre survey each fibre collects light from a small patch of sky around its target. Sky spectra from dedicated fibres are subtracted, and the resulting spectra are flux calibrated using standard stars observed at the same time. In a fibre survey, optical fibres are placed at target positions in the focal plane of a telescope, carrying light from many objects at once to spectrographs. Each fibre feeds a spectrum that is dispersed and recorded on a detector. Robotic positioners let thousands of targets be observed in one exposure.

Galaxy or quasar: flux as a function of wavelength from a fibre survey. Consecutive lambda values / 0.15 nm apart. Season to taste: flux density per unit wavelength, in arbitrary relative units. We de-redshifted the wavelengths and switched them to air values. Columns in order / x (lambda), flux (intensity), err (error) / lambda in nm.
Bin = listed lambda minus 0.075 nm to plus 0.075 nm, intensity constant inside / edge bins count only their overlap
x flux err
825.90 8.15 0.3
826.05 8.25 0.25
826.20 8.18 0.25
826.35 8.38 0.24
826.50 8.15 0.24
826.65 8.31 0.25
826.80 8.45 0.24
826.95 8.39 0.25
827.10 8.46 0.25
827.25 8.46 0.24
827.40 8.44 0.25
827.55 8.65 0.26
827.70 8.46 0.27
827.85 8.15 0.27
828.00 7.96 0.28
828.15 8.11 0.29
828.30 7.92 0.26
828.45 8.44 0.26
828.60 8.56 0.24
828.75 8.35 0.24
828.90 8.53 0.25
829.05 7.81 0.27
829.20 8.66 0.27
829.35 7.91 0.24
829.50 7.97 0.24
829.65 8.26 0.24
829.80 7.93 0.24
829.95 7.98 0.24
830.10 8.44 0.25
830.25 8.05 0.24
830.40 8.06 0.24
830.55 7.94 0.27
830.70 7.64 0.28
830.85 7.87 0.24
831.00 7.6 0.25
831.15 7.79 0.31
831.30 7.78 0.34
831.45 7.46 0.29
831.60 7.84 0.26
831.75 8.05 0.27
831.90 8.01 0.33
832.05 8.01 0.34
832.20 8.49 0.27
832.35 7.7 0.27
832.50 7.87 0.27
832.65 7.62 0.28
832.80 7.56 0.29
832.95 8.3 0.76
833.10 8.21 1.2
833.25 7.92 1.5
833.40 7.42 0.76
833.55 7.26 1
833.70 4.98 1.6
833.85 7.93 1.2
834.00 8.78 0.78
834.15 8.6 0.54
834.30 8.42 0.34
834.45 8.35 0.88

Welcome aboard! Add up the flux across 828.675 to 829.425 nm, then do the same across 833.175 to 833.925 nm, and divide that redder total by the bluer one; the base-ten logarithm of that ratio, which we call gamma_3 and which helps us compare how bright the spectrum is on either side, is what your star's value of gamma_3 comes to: -0.065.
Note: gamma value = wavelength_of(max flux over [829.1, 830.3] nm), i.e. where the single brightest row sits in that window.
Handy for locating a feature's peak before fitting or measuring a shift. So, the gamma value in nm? 829.20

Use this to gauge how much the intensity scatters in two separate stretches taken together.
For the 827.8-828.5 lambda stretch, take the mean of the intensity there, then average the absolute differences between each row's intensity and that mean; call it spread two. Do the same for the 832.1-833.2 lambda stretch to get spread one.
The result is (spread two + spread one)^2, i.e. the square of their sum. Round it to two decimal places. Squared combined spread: 0.21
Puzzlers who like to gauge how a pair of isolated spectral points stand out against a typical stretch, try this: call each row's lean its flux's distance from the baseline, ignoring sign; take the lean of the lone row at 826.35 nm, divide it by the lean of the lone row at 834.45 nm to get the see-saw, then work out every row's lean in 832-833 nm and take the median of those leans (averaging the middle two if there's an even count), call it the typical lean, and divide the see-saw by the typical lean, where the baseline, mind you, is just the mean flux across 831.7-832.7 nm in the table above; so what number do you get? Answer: 3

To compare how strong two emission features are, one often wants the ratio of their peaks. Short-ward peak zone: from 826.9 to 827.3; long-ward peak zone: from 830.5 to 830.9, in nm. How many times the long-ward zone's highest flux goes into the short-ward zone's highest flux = 1.07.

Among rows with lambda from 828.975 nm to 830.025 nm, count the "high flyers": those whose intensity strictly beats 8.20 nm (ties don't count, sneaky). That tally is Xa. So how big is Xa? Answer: 2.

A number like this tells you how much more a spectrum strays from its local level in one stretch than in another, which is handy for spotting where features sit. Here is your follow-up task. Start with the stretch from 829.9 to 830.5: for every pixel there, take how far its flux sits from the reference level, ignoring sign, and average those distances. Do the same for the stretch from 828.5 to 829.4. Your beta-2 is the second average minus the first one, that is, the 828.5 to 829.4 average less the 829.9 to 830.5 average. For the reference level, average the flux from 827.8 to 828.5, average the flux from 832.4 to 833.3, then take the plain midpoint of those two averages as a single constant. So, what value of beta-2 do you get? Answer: 0.26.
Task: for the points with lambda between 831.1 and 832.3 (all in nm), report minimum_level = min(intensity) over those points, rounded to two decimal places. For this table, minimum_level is 7.46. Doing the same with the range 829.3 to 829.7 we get 7.91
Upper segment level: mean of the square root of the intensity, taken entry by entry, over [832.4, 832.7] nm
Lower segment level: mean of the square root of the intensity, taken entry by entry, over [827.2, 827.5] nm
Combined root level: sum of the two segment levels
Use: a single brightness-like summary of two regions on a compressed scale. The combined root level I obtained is 5.69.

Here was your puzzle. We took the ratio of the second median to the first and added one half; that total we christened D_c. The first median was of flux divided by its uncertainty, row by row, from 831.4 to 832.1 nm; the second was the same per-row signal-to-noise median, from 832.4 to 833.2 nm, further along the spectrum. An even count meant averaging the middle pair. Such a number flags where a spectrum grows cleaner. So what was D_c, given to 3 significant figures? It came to 1.51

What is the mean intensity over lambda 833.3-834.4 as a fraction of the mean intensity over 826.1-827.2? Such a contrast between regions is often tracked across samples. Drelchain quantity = 0.92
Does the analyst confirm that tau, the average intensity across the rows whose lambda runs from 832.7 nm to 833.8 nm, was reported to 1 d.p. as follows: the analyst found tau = 7.4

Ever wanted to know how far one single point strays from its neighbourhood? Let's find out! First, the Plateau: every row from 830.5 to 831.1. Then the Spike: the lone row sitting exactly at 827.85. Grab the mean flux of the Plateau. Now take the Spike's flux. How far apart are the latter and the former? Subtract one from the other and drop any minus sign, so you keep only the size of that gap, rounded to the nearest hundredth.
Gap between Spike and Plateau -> 0.39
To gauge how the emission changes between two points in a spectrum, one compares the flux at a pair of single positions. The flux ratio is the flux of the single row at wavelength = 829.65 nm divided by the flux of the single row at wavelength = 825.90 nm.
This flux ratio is 1.01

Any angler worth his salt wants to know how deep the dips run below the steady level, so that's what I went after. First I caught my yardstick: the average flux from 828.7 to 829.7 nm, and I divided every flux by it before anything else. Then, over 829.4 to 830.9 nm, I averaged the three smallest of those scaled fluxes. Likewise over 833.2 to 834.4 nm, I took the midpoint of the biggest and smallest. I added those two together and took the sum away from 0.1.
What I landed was -1.69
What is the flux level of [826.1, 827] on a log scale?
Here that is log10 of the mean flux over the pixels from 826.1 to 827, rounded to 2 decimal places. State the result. 0.92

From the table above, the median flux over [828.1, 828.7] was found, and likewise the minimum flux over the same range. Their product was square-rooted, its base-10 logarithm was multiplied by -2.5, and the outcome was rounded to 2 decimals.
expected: -2.27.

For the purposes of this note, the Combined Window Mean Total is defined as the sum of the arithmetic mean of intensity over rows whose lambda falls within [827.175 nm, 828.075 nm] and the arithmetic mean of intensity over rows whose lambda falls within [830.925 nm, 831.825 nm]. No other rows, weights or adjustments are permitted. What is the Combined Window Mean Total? 16.1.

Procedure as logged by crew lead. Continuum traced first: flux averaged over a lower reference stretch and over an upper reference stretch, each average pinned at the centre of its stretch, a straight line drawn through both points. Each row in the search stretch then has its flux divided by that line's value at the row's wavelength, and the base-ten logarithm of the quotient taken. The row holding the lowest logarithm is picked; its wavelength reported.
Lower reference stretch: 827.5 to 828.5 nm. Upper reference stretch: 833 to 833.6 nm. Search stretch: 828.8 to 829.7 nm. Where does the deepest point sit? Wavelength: 829.05 nm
